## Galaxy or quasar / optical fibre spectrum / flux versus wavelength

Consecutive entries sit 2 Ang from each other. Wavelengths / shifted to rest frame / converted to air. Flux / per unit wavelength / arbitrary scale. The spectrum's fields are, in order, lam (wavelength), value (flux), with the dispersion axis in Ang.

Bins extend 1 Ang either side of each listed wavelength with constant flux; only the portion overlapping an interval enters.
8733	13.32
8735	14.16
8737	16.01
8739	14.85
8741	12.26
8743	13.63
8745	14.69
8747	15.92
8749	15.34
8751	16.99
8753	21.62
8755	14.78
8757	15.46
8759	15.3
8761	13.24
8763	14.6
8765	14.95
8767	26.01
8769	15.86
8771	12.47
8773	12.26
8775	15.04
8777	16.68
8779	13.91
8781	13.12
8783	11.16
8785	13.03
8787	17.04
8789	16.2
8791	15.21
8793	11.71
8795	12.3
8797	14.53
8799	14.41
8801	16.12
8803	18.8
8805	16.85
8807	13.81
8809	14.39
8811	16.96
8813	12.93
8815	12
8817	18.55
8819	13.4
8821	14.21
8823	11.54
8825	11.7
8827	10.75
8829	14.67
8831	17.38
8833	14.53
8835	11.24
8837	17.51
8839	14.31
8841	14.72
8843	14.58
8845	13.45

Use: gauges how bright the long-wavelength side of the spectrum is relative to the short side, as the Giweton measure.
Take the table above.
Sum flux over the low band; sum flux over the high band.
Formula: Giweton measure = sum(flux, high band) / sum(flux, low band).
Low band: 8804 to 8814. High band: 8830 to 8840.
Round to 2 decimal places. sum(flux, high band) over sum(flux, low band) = 1.00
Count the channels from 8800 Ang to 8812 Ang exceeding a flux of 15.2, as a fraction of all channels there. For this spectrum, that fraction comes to 0.67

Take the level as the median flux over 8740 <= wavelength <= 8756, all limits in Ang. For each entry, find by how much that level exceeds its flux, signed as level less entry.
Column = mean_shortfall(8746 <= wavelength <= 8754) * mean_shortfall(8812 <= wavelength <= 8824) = -3.1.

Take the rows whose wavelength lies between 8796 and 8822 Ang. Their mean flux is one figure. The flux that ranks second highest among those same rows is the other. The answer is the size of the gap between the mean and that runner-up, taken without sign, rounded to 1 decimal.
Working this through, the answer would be 3.4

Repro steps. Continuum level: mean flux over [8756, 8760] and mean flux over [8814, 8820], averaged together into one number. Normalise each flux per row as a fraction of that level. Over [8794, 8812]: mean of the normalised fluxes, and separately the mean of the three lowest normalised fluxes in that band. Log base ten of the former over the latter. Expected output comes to 0.056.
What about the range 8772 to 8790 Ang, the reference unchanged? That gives 0.070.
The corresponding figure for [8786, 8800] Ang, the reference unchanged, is 0.054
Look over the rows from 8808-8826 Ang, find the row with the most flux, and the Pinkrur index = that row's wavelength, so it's 8817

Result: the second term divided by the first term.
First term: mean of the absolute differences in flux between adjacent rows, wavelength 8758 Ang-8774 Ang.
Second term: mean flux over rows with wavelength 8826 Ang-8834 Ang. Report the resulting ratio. 3.5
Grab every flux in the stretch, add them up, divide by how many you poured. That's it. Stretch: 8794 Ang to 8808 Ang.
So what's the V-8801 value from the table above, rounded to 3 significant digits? 15.3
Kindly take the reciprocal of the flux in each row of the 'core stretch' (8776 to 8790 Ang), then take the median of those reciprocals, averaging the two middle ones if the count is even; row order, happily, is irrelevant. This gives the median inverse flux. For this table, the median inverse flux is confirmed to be 0.0719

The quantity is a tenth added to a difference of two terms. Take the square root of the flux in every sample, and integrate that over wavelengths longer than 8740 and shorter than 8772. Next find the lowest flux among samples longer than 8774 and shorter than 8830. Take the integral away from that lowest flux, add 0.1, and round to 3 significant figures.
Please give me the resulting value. -116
